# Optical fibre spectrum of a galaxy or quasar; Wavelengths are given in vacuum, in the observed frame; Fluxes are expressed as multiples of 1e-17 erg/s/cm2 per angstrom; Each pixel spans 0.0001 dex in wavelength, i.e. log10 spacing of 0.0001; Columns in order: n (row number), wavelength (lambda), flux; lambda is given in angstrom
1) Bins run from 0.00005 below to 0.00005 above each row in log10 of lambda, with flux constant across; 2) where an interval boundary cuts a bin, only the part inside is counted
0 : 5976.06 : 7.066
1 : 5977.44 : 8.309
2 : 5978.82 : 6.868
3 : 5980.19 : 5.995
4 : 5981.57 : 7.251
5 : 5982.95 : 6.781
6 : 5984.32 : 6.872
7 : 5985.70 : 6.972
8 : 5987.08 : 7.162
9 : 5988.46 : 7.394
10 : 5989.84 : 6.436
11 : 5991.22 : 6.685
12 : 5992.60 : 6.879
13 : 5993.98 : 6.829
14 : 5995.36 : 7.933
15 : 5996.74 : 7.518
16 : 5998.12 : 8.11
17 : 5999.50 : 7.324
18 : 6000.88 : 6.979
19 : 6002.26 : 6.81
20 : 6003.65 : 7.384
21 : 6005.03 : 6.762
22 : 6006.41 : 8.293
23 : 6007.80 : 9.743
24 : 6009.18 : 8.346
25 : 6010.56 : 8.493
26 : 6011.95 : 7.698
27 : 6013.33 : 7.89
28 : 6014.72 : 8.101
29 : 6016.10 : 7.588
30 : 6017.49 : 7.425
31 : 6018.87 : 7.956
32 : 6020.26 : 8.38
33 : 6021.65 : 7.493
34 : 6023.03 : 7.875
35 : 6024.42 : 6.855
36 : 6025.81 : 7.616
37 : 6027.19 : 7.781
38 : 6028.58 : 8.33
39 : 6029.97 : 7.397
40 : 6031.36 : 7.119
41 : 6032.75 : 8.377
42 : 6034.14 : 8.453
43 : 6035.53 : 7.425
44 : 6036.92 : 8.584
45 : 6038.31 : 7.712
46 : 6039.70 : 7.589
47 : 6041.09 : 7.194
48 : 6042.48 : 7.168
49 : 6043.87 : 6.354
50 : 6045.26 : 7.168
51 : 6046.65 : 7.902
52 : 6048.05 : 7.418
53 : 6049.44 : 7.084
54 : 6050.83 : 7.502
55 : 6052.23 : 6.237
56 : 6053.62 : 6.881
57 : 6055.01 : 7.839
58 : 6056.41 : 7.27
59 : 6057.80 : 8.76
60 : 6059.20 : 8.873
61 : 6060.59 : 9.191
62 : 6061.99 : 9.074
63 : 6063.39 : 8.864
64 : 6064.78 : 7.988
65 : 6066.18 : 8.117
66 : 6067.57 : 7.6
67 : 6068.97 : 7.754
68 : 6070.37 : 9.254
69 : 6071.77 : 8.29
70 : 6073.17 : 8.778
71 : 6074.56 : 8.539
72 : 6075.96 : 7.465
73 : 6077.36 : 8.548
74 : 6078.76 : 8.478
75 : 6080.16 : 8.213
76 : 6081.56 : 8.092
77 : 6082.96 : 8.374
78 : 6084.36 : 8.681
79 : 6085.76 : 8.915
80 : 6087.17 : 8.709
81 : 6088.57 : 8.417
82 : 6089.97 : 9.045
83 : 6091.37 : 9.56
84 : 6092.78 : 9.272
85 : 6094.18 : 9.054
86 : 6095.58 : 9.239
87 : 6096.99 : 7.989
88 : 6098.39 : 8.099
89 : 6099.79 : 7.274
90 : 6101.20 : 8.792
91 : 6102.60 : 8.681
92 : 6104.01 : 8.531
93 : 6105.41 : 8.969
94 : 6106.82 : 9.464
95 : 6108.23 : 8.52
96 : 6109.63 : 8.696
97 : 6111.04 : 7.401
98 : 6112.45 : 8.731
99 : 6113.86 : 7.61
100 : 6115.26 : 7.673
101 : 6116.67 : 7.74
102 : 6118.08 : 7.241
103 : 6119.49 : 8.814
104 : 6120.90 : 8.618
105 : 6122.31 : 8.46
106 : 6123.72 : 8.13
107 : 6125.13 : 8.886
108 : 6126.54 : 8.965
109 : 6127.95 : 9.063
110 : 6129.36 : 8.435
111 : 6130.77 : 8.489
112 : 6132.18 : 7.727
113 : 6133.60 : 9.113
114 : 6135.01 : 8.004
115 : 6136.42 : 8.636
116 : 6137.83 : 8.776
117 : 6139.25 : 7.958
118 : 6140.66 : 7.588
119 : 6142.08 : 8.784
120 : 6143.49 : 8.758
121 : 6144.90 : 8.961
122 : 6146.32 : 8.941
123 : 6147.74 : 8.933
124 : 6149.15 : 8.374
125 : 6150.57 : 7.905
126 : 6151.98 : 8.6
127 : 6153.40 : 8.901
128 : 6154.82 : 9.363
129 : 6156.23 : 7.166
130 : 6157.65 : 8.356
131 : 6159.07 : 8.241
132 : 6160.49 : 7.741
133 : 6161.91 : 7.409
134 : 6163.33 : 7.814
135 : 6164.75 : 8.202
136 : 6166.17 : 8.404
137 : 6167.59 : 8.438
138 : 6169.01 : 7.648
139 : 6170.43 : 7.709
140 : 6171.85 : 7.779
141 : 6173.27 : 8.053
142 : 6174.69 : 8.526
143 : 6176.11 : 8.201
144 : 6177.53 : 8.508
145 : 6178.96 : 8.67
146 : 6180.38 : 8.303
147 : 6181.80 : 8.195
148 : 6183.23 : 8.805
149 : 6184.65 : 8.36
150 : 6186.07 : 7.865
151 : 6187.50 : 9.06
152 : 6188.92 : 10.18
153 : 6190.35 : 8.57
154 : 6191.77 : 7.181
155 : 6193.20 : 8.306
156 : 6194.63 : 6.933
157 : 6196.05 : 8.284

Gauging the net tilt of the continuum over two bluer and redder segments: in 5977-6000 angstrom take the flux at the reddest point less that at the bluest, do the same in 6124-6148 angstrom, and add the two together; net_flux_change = -0.94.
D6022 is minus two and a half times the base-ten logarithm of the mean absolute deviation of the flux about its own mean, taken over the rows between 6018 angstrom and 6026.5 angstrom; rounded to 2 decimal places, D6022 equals 1.07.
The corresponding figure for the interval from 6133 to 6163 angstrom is 0.74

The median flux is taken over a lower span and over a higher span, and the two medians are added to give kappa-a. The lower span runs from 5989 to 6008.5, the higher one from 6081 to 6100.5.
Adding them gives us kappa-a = 15.8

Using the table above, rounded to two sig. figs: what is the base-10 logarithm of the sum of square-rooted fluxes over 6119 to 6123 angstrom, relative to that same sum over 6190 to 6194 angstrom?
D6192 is 0.016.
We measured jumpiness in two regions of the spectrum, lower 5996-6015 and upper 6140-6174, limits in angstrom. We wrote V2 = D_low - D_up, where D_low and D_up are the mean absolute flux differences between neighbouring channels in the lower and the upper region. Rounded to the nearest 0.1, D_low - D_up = 0.2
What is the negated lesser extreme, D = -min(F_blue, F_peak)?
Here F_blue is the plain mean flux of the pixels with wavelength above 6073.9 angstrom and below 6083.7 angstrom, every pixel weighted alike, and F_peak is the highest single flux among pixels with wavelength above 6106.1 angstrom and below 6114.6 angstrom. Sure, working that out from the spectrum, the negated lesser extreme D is -8.2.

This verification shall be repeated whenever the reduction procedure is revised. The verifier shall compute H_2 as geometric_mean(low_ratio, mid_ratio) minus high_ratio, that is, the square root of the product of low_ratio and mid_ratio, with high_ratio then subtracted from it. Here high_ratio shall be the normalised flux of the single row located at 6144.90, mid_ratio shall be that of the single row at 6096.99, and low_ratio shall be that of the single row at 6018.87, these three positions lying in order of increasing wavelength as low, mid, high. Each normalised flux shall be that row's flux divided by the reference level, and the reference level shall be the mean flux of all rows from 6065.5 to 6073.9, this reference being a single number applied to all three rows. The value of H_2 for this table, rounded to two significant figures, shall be -0.12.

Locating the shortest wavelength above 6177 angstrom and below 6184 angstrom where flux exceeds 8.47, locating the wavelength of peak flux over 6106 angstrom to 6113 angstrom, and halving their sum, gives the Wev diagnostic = 6142.2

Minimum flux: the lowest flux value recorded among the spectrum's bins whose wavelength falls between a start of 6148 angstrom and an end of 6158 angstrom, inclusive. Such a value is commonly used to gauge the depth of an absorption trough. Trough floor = 7.166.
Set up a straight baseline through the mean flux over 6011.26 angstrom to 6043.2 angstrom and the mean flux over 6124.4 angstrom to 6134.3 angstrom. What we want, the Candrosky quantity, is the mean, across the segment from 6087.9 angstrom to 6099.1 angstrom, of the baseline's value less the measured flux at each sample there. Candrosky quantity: -0.5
